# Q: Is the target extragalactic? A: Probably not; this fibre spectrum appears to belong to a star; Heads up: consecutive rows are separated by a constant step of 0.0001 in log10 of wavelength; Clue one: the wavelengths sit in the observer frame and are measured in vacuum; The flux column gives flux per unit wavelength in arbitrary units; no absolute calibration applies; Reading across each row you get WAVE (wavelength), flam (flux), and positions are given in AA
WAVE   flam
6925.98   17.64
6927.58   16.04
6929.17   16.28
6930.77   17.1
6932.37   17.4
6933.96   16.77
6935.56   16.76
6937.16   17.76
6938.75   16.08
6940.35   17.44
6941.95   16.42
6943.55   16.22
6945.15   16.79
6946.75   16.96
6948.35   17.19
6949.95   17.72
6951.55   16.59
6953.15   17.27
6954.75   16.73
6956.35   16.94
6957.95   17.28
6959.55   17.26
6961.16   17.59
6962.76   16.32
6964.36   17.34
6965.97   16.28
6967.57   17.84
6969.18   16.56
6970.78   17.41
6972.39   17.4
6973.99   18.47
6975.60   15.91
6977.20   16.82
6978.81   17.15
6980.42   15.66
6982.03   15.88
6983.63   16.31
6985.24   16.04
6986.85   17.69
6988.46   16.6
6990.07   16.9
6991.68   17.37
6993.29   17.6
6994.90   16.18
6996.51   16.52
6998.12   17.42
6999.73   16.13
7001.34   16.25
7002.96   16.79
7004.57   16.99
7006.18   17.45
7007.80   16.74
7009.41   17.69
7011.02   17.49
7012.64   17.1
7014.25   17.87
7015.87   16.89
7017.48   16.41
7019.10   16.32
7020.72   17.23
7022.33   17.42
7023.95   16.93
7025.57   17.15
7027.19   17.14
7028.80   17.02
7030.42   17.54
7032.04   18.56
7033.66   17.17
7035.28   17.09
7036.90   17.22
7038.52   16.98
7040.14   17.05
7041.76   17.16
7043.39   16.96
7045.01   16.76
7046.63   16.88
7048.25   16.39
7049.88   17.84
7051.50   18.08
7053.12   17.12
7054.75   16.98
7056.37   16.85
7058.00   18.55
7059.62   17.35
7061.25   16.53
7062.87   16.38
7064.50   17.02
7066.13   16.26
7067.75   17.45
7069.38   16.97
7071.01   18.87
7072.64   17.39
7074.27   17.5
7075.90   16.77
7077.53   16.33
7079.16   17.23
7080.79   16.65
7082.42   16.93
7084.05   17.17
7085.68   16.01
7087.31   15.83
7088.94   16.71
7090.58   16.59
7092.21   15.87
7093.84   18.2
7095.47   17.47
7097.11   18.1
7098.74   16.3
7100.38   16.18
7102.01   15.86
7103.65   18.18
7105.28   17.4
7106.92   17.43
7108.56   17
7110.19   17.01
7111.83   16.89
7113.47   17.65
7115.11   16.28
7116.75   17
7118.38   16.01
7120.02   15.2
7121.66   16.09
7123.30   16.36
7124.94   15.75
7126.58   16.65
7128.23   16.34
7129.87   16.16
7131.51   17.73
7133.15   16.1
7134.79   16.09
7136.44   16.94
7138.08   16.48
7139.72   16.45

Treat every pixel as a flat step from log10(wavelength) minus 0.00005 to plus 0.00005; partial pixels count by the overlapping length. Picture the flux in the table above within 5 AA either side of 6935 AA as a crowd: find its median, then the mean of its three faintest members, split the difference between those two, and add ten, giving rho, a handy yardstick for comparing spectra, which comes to 26.7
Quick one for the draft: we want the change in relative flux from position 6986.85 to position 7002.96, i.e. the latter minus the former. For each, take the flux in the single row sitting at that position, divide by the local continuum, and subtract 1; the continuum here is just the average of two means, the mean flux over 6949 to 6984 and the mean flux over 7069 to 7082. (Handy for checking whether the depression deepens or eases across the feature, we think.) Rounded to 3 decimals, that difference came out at -0.053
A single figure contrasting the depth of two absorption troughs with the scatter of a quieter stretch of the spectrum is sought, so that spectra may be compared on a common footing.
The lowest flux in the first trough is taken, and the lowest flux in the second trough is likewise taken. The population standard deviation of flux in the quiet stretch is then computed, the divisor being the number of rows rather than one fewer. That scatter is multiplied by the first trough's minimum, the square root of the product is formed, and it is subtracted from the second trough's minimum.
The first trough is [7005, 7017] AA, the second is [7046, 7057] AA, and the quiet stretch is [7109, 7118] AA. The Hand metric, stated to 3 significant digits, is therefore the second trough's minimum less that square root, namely 13.7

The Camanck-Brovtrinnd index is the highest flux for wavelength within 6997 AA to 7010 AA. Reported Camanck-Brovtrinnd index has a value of 17.69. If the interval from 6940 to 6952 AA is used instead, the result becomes 17.72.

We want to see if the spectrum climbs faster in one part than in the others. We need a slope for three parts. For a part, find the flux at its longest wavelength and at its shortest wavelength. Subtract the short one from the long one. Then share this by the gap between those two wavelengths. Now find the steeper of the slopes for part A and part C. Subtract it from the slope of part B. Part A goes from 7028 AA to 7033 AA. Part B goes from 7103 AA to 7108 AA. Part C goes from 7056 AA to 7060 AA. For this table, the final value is -0.70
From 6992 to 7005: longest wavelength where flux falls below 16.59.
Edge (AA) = 7001.34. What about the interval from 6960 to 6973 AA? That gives 6969.18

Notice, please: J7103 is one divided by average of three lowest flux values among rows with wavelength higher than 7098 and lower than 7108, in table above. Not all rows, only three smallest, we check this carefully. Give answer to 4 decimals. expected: 0.0621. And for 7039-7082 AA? 0.0613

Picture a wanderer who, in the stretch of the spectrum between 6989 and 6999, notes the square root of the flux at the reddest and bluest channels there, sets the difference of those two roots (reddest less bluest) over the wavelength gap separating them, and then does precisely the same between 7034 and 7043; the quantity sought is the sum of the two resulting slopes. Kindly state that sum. 0.009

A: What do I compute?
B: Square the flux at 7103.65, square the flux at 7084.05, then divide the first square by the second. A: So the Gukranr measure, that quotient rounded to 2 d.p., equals 1.12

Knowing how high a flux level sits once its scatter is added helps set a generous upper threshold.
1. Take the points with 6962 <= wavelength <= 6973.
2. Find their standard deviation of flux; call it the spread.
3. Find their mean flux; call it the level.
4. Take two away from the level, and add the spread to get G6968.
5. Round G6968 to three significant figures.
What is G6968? 15.6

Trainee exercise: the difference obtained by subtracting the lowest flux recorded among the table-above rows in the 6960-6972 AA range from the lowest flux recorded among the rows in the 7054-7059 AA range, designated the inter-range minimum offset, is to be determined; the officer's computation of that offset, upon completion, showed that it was 0.57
